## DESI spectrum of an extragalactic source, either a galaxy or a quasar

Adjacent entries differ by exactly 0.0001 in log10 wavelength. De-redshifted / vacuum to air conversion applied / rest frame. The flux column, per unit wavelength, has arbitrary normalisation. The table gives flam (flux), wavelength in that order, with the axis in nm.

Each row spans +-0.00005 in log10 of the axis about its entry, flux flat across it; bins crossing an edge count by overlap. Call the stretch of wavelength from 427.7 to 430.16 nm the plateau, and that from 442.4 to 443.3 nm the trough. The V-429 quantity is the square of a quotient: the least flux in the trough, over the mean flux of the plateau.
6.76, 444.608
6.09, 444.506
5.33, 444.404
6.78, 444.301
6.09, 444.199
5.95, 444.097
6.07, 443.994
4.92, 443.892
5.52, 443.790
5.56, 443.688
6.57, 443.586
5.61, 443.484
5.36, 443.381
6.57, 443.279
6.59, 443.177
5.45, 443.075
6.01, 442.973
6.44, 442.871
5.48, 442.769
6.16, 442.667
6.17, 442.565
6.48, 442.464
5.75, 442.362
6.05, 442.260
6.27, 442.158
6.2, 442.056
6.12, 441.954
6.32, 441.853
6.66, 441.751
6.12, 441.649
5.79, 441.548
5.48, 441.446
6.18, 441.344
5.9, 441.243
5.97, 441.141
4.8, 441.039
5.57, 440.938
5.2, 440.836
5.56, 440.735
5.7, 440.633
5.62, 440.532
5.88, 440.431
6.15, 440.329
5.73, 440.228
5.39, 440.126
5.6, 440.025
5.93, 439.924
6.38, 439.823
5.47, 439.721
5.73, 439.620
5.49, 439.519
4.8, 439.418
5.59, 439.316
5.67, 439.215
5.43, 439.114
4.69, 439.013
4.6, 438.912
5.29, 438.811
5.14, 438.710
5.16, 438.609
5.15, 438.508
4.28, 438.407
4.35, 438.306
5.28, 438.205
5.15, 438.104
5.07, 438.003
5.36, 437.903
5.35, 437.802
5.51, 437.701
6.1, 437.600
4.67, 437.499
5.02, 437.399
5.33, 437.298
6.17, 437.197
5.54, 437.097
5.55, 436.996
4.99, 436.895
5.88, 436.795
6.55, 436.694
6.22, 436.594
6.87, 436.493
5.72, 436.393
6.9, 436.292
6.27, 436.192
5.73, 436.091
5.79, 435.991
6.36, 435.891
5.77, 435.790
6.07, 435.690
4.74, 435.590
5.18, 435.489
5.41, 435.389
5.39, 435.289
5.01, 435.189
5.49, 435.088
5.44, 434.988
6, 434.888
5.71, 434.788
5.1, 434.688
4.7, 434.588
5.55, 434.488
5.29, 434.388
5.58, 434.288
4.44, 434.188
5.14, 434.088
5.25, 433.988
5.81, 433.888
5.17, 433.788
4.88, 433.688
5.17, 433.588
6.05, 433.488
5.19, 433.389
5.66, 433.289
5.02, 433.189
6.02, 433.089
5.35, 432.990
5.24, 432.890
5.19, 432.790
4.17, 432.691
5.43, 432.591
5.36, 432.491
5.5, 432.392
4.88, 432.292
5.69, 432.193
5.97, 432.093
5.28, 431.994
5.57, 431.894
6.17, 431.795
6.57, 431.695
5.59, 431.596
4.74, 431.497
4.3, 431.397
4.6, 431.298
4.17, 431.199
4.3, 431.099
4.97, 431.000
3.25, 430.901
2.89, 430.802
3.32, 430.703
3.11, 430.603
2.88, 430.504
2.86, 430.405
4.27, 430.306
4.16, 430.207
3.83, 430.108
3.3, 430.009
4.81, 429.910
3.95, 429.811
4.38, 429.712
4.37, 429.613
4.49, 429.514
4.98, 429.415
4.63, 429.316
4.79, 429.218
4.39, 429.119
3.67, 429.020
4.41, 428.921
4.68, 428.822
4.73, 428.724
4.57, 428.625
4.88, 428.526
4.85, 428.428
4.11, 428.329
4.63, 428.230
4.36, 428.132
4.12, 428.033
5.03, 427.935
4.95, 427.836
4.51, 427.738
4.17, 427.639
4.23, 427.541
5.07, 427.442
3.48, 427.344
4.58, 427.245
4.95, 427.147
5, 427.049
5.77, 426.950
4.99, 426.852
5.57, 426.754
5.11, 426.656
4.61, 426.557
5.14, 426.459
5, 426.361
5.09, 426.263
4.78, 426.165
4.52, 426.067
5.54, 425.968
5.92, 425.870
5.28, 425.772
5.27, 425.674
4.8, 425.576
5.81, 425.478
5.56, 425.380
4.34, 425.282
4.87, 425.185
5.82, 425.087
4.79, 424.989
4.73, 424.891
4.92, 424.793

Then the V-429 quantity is 1.5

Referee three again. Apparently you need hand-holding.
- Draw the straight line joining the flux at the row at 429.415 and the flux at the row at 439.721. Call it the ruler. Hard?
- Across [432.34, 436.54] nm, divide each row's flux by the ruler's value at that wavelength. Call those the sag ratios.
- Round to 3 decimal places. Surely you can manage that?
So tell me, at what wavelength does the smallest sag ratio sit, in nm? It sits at 432.691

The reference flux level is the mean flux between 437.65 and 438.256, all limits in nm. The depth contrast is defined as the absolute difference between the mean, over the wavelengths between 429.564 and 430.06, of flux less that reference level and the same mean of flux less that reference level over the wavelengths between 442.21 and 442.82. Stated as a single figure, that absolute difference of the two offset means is 1.9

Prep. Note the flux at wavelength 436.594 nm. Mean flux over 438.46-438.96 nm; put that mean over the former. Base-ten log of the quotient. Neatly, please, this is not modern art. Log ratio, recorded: -0.089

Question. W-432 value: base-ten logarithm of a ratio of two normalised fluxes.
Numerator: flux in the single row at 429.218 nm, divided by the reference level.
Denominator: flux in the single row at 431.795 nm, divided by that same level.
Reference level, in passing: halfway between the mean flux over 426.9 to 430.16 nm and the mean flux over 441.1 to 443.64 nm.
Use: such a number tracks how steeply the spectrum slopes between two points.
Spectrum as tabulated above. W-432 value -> -0.11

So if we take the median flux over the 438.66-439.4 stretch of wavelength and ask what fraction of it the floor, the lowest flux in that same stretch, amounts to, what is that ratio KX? 0.87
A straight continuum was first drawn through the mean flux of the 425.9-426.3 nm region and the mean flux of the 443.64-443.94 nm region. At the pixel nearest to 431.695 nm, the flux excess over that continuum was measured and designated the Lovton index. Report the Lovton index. 1.5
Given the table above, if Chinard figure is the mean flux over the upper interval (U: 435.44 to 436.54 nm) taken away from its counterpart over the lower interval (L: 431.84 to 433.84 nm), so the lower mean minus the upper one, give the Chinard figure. -0.6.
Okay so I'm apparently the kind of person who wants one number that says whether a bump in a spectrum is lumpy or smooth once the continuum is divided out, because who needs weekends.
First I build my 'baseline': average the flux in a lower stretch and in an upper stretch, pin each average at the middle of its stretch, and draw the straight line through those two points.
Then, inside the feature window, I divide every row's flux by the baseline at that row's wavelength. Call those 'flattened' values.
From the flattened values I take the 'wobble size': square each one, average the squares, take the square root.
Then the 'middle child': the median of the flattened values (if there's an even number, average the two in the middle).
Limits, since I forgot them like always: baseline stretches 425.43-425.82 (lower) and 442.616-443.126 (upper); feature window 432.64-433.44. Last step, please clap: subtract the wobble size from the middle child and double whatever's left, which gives -0.011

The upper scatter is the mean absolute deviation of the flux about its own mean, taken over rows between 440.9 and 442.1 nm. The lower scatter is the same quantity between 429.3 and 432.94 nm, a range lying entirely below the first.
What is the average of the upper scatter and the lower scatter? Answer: 0.56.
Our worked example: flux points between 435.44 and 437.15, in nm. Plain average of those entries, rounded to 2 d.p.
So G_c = 5.89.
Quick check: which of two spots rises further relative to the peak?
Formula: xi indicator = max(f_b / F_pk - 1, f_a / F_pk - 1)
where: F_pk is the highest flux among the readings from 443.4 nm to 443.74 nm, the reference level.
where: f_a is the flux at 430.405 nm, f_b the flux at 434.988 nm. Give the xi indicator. -0.17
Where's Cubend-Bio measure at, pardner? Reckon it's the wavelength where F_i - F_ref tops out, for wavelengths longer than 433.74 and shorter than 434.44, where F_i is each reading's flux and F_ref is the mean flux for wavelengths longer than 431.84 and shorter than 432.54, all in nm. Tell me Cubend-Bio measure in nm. 433.888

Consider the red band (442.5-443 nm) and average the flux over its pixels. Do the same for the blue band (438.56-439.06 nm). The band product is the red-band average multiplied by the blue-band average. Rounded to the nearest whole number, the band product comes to 30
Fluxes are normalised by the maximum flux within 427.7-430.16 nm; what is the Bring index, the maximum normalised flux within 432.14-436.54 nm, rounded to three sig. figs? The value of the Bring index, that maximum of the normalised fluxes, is 1.37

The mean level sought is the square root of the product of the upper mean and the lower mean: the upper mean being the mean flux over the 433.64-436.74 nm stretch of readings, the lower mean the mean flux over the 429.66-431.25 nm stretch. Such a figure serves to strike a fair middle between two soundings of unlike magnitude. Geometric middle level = 4.6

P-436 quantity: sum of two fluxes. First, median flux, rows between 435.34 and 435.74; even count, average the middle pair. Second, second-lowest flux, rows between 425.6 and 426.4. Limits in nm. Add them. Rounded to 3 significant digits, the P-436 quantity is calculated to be 10.1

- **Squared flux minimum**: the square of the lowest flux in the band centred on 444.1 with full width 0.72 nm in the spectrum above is 24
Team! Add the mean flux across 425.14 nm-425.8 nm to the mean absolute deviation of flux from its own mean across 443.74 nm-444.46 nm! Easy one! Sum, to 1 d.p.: 5.6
